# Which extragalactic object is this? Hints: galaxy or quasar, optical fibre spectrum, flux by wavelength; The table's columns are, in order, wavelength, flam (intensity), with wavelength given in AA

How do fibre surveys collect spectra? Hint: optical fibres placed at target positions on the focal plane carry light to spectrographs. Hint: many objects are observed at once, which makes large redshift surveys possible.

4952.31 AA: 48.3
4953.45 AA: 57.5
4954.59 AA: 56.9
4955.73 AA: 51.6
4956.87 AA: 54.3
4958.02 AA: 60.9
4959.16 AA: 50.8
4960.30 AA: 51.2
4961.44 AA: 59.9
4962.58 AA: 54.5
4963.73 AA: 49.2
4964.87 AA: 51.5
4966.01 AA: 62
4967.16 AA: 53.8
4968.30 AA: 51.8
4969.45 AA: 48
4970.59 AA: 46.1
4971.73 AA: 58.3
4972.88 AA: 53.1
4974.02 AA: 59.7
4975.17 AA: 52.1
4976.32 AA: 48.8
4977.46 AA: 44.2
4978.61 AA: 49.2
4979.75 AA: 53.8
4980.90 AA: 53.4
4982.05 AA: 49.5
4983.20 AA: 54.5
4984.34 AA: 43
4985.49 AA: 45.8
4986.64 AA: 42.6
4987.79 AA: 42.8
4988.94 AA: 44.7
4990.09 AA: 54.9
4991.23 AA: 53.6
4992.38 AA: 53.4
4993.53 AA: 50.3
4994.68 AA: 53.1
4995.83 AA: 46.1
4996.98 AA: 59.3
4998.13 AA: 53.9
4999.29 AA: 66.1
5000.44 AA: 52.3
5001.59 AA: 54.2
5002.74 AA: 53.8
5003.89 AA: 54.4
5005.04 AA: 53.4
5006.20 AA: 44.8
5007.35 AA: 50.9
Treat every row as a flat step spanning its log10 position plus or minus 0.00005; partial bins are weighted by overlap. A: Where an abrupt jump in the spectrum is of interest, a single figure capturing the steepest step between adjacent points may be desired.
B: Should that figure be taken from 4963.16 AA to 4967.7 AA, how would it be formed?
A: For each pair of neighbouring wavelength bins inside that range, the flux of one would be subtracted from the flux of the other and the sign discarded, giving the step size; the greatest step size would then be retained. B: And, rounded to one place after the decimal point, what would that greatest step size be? 10.5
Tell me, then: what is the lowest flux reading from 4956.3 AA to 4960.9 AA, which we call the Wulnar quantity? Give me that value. 50.8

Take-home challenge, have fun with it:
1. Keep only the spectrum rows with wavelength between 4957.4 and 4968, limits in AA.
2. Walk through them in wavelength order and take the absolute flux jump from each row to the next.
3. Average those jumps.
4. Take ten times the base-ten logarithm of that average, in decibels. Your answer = 8.04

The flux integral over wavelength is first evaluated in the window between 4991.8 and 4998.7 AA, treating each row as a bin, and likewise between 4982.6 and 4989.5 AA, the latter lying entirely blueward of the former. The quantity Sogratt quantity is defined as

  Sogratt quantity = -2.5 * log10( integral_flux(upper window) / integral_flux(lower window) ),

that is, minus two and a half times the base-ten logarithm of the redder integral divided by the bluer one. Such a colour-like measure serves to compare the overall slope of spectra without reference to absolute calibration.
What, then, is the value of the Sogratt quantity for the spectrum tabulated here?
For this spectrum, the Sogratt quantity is -0.16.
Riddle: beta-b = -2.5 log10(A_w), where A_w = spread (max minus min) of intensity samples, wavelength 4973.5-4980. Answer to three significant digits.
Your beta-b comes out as -2.98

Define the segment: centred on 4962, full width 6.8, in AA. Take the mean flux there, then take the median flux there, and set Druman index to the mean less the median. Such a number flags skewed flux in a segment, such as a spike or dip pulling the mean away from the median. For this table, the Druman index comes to 1.5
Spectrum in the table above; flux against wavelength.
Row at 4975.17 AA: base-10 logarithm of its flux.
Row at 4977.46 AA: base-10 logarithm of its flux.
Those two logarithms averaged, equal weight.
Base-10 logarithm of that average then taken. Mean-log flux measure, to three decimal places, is 0.226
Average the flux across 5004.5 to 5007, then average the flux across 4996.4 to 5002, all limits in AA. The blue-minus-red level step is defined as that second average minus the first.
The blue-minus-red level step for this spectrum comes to 8.1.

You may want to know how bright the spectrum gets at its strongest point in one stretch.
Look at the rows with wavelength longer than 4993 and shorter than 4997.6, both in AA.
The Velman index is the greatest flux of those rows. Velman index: 59.3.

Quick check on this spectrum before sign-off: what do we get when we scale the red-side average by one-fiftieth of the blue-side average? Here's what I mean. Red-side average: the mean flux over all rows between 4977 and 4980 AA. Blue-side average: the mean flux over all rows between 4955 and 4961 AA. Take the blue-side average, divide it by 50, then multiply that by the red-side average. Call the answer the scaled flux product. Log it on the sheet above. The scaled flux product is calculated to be 53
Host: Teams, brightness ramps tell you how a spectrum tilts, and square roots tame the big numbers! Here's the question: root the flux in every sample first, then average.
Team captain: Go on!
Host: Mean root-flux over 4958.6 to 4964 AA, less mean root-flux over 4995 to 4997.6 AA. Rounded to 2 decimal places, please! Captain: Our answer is 0.04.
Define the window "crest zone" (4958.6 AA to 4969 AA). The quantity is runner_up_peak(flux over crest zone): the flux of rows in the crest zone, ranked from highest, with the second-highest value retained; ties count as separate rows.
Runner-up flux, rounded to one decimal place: 59.9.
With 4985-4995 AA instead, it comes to 53.6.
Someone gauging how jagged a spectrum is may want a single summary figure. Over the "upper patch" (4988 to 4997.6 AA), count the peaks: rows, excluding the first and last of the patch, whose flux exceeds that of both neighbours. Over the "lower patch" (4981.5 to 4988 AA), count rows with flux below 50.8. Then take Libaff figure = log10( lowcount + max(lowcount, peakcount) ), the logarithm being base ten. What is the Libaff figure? 1.00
